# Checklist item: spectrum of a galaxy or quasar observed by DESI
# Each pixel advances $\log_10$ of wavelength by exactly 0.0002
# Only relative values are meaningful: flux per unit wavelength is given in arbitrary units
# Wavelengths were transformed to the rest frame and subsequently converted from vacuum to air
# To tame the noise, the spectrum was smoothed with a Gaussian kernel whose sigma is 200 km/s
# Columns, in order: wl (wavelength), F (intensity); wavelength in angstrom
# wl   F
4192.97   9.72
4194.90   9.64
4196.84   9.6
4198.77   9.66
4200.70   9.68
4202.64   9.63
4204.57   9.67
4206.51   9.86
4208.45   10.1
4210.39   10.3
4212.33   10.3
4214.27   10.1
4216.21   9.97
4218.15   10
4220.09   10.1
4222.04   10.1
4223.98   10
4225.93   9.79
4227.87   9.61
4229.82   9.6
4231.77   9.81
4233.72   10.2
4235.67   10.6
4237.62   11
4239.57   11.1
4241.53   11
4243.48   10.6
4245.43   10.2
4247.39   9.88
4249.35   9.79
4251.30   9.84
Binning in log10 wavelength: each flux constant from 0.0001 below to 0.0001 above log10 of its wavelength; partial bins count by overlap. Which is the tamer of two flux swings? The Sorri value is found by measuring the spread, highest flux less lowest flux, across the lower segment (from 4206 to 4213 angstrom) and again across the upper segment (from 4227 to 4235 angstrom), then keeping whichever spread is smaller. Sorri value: 0.4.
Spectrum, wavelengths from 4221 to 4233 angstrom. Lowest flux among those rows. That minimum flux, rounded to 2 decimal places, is 9.60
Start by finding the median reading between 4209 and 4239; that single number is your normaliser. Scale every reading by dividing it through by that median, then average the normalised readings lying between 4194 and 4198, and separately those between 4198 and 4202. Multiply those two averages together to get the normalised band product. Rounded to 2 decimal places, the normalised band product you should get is 0.91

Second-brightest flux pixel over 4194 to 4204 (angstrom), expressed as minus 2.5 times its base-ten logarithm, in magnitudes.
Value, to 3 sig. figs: -2.46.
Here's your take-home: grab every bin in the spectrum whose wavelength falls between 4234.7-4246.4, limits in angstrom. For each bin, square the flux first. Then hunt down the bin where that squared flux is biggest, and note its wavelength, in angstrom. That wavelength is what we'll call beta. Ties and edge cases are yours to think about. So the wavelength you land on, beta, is 4239.57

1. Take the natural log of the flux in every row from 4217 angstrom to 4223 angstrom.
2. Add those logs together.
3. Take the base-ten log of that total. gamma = 0.841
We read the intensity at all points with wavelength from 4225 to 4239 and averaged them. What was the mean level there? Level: 10.1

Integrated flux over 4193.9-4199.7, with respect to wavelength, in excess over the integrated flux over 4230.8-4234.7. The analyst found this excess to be 17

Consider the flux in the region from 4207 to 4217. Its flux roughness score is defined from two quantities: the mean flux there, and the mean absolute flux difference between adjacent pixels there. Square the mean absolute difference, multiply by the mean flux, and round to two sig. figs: 0.18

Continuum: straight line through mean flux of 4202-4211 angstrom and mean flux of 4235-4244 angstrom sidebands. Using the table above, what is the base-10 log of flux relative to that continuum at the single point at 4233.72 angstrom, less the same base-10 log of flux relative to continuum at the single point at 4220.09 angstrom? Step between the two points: -0.012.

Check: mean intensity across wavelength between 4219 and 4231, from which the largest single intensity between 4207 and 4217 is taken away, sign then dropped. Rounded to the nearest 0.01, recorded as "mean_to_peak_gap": 0.43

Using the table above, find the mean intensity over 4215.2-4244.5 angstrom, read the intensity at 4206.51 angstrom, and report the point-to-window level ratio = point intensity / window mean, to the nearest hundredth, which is 0.96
